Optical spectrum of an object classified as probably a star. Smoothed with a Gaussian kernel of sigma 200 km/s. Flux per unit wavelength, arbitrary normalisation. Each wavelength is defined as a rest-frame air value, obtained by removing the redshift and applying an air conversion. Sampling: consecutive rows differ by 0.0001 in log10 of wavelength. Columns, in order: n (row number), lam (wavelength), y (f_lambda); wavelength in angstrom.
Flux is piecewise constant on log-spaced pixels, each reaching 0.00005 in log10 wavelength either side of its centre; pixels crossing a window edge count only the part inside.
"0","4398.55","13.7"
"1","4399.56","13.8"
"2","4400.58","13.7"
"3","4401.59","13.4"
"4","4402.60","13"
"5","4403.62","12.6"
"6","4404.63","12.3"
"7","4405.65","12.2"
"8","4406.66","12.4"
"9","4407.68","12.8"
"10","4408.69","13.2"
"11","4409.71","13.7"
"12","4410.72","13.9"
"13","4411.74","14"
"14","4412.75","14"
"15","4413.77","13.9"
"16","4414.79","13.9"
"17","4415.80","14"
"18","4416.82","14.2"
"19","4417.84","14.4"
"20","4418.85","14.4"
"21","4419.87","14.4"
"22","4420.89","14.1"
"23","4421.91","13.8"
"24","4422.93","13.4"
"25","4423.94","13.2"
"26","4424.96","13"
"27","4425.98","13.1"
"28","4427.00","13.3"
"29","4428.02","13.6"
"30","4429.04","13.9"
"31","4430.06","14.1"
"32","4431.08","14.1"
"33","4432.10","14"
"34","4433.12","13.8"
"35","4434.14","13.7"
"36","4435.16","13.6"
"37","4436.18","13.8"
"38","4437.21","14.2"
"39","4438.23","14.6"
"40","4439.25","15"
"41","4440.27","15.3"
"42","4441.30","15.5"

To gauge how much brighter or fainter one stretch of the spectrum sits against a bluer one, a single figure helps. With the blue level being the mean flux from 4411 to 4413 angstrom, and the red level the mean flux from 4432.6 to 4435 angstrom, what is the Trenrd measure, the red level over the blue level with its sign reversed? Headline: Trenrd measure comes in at -0.98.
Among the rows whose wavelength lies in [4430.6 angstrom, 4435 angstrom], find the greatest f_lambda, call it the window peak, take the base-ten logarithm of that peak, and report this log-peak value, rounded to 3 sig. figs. 1.15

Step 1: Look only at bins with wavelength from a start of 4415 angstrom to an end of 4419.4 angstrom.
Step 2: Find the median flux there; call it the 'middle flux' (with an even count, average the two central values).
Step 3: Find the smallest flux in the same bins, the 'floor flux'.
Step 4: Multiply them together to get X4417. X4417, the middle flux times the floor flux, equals 200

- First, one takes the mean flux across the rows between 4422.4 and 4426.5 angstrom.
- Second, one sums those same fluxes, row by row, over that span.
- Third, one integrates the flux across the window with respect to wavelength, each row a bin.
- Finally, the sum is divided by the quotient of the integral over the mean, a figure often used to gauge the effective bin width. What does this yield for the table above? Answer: 12.9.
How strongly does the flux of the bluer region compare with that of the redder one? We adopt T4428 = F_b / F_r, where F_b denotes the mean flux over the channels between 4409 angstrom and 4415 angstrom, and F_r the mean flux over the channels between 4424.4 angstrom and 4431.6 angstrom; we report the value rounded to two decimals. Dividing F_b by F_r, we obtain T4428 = 1.02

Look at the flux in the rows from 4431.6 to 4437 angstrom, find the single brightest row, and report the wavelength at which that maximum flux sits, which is 4432.10 angstrom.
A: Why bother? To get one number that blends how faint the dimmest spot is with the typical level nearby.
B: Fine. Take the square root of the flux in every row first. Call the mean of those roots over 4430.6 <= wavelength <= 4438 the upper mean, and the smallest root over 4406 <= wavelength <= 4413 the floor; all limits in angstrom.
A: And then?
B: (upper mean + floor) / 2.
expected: 3.62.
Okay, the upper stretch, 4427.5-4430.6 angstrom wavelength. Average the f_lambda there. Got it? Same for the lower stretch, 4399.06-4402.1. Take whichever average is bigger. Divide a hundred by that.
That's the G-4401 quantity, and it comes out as 7.21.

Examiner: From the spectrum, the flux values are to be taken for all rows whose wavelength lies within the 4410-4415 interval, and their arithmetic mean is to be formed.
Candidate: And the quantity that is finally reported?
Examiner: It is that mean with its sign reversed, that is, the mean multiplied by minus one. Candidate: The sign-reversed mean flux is -13.9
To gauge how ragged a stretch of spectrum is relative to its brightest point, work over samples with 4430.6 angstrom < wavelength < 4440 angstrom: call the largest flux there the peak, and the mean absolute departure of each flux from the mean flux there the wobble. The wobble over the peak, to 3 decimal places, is 0.023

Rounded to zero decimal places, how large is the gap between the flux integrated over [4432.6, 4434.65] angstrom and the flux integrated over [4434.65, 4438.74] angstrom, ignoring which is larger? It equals 29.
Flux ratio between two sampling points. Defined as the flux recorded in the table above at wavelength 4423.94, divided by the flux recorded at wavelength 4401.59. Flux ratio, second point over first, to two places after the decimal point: 0.99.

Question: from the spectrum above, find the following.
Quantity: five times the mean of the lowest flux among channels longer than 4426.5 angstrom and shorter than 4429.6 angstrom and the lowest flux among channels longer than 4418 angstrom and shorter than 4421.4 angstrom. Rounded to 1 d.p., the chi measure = 68.5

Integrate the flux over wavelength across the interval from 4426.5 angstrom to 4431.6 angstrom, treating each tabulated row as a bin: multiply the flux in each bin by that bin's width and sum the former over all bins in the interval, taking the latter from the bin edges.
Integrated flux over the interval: 70.4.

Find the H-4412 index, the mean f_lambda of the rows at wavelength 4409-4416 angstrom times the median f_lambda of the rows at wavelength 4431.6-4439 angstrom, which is 192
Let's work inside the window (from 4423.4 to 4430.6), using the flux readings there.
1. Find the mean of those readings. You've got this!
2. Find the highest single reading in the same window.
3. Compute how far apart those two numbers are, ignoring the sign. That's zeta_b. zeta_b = 0.6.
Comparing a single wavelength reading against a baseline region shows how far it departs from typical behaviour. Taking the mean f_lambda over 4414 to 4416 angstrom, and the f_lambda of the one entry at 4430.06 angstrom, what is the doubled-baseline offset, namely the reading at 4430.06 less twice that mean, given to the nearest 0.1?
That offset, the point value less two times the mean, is -13.8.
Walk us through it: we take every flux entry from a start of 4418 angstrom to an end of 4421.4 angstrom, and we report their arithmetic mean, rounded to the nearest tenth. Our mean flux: 14.3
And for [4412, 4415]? 13.9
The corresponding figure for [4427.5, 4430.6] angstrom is 13.9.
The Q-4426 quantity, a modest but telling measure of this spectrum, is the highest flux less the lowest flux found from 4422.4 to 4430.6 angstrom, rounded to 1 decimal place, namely 1.1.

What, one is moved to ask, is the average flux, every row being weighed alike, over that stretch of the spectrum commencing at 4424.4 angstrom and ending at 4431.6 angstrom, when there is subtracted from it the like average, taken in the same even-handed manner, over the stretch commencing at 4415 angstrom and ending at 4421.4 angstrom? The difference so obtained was -0.66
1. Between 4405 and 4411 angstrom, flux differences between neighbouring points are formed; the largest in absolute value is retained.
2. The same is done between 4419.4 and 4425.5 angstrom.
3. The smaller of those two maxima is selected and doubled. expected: 0.80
